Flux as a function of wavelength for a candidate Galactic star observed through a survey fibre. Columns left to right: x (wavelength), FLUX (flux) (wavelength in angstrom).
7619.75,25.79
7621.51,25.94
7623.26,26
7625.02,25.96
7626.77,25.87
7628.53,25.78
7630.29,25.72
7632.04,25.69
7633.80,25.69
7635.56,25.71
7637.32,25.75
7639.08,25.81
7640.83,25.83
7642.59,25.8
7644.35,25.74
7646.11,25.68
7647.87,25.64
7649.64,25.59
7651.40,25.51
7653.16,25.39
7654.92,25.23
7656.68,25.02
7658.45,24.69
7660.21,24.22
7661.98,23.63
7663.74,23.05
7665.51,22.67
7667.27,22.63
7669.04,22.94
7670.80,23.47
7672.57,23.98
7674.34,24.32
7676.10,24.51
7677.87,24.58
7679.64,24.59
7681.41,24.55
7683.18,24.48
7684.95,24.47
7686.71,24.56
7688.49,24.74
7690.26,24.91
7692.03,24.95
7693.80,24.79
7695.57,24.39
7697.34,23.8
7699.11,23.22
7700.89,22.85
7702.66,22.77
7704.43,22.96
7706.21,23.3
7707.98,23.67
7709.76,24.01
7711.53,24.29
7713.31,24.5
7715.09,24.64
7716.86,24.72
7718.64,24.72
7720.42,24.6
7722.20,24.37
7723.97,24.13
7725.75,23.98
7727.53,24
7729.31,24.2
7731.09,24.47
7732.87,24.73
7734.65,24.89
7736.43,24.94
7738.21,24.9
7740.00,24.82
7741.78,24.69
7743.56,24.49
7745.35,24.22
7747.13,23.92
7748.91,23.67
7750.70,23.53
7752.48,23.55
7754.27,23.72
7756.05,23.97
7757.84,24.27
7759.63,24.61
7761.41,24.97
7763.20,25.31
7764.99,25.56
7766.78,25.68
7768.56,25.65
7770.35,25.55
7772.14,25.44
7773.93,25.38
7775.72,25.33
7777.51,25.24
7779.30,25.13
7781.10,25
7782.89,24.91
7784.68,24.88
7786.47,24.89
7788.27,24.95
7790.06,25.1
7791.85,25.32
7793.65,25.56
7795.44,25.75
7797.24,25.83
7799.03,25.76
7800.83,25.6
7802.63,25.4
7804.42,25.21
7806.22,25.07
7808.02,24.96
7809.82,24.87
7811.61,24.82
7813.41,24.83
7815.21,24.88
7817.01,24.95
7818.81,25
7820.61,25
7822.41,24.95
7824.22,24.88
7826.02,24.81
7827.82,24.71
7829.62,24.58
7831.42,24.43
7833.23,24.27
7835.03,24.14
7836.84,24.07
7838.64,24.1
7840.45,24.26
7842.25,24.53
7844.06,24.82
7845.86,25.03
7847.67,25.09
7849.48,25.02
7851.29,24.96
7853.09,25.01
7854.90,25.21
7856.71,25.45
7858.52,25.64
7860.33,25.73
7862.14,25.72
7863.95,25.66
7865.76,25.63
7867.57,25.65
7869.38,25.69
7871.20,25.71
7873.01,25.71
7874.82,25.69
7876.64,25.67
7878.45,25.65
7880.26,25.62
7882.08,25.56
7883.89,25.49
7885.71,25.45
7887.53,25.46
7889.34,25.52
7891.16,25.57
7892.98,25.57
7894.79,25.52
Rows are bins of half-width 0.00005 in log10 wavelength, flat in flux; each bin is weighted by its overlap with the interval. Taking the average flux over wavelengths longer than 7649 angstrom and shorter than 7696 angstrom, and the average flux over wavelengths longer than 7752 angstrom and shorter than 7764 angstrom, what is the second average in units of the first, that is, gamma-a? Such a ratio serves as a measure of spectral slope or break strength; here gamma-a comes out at 1.00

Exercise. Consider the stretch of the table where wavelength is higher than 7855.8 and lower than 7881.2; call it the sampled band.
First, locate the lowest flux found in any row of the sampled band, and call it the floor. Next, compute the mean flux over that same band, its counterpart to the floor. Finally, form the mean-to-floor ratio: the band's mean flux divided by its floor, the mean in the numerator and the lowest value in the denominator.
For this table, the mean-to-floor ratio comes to 1.01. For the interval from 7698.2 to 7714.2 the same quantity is 1.03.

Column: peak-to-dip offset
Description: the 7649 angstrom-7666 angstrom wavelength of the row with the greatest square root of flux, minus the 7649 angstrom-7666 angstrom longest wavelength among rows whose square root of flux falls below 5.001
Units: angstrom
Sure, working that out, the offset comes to -15.9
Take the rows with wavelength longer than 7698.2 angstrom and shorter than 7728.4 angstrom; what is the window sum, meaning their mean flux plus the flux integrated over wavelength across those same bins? 746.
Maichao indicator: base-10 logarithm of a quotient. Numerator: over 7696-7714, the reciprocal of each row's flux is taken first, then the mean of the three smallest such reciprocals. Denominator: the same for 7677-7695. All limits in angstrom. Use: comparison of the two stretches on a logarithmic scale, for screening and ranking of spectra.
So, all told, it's 0.011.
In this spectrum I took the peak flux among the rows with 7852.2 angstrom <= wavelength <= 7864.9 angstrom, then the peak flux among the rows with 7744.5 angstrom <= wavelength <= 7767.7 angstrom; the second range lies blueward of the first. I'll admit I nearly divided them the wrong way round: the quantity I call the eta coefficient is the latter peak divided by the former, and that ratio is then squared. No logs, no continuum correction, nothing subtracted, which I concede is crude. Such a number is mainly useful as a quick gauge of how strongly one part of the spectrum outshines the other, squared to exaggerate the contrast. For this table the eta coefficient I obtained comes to 1.00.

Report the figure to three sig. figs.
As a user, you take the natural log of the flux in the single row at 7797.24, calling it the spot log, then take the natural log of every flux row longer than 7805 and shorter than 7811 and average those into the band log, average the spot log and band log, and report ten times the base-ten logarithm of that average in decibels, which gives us 5.10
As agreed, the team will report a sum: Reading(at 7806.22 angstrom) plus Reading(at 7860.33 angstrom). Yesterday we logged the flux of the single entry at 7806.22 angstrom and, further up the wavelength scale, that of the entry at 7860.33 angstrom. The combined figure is 50.8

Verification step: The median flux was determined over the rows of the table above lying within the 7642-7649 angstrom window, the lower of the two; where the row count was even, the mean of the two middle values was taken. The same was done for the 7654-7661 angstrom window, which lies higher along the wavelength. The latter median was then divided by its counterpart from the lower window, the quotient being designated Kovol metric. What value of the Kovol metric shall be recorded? 0.97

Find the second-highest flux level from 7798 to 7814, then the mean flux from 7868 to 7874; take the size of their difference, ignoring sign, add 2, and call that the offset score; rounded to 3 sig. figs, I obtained 2.10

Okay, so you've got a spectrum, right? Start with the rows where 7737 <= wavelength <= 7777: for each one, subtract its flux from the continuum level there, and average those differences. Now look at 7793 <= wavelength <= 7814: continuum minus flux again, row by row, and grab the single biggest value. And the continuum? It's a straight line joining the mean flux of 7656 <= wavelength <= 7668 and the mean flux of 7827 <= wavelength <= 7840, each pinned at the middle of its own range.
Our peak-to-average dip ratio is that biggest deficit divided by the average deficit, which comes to 0.9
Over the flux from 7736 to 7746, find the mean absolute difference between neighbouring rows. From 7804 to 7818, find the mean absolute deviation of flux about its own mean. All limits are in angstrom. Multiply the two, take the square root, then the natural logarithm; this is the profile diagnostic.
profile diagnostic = -2.1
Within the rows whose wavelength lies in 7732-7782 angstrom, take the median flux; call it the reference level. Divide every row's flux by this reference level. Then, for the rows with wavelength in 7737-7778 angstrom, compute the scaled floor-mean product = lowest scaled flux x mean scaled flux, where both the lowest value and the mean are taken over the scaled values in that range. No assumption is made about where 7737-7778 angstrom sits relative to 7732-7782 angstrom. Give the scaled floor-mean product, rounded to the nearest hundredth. 0.94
